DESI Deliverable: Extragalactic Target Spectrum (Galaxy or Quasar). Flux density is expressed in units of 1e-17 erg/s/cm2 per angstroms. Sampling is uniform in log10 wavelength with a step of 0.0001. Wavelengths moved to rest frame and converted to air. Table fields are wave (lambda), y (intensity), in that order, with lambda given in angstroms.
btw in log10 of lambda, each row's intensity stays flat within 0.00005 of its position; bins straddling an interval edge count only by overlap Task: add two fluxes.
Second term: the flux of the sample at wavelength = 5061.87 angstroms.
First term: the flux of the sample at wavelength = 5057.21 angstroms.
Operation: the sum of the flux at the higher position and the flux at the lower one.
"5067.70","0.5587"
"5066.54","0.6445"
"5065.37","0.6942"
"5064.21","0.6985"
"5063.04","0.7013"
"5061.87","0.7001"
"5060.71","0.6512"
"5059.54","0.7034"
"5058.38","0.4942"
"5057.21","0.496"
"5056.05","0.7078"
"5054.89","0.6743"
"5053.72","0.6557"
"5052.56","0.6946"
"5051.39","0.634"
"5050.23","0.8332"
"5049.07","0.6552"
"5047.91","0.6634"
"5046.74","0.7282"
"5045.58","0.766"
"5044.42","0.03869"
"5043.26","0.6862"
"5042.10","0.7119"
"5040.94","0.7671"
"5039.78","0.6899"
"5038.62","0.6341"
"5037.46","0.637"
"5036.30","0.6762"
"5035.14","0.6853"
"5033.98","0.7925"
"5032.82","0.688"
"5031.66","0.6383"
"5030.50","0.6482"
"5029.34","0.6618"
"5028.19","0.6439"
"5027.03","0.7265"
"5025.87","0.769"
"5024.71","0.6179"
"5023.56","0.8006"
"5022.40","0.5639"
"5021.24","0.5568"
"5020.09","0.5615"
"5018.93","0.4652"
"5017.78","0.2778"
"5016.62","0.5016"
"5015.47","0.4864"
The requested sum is 1.2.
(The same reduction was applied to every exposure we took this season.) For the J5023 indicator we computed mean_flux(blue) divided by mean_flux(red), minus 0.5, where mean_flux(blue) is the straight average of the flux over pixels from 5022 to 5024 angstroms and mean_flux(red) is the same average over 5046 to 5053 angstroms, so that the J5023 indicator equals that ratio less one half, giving 0.47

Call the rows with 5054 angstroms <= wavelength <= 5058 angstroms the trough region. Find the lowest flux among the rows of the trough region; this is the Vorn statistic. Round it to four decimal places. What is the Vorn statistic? 0.4960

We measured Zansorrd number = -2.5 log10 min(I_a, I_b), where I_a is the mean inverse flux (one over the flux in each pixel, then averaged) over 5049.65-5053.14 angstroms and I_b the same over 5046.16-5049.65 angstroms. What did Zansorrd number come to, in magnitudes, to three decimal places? -0.370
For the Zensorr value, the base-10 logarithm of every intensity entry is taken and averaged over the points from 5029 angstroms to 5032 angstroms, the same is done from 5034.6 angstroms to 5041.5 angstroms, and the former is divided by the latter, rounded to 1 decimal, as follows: 1.1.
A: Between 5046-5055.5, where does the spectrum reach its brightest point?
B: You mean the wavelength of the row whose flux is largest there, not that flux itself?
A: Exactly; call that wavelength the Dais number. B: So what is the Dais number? 5050.23 angstroms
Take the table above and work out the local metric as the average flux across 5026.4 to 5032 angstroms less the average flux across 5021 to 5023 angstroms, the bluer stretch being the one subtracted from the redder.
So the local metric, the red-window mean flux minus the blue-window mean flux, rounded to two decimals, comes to 0.10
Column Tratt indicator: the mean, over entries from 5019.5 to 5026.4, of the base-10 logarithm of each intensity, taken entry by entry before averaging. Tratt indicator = -0.196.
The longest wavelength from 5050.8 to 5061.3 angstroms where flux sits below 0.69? 5060.71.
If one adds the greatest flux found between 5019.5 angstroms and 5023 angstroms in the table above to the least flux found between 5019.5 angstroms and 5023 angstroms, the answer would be 1.12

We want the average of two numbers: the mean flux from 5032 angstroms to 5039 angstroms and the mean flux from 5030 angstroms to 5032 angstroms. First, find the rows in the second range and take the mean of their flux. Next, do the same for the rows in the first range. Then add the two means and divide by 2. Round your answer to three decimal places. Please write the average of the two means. 0.664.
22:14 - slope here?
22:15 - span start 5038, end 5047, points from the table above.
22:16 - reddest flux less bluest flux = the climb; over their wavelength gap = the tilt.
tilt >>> 0.01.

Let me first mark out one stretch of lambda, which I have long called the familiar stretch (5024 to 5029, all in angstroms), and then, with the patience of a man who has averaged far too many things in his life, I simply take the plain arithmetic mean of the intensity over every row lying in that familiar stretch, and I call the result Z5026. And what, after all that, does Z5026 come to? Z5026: 0.69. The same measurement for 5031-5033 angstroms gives 0.66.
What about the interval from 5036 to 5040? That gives 0.66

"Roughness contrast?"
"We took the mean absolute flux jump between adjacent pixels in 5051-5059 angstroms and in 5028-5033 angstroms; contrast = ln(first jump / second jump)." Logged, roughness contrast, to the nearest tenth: 1.0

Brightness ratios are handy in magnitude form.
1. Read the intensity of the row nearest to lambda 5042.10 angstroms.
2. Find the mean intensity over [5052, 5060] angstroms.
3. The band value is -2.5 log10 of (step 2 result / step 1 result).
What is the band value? 0.13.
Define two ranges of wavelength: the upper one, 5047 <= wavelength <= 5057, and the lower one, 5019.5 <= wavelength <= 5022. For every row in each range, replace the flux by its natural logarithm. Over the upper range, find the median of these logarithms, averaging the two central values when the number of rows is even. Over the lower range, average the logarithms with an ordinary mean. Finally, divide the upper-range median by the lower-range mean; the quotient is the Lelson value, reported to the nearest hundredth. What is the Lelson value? 0.69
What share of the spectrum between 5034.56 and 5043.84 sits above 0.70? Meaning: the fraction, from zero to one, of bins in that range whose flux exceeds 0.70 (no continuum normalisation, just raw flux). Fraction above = 0.25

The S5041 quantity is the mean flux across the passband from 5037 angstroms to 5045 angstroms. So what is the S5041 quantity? 0.595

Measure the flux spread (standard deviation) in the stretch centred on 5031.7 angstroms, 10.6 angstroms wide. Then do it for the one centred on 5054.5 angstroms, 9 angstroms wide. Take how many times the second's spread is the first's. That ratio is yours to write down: 2.3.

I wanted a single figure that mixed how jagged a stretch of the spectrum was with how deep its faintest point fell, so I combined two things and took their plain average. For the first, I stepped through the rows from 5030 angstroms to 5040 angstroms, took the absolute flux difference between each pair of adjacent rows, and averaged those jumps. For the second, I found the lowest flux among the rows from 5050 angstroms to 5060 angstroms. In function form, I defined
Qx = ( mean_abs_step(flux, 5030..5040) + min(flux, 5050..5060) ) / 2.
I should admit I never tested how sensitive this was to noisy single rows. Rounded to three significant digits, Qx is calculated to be 0.271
